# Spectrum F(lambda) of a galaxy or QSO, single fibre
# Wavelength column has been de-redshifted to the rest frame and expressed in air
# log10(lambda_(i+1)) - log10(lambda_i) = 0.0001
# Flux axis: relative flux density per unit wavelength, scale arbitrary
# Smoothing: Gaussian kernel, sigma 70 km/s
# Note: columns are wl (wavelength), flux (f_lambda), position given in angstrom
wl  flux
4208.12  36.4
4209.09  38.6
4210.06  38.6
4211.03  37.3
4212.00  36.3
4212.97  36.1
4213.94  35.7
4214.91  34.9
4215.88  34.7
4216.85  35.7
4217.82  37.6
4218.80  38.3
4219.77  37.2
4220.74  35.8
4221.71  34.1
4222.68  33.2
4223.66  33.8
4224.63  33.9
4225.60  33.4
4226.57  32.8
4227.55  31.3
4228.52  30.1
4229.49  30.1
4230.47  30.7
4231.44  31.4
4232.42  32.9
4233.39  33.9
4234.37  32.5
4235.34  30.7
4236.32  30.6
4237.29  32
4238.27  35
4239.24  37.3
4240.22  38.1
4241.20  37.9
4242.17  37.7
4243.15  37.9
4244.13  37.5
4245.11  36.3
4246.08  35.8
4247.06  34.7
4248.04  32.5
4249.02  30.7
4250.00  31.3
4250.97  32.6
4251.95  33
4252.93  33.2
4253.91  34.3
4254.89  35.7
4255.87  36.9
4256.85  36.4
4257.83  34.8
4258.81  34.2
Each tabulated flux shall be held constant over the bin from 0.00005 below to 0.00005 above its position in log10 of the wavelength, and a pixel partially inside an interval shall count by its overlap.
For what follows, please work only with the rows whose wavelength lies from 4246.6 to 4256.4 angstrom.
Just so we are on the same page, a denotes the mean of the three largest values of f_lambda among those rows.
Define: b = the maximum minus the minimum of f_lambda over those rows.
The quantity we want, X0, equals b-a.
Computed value -30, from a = 35.8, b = 6.2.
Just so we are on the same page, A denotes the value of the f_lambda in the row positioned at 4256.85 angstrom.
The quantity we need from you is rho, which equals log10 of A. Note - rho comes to 1.561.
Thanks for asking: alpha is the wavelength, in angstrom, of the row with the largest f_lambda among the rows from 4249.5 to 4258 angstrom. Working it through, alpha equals 4255.87 angstrom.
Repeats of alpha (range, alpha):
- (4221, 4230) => 4221.71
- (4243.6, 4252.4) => 4244.13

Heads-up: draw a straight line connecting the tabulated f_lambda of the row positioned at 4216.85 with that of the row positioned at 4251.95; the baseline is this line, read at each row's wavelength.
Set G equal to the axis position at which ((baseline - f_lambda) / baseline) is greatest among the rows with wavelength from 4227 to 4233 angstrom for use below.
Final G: 4228.52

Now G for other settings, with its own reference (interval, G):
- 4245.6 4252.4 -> 4249.02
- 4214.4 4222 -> 4221.71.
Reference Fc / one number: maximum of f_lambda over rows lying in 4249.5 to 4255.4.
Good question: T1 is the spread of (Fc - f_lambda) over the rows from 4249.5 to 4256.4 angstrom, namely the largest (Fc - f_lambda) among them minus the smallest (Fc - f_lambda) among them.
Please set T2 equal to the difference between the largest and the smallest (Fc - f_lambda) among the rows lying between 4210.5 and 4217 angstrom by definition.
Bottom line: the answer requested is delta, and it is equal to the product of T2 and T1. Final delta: 15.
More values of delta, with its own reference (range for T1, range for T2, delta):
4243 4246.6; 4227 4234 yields 8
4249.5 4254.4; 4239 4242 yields 2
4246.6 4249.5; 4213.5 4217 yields 4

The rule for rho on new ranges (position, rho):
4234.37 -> 1.512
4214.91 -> 1.543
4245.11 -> 1.560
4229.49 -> 1.479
